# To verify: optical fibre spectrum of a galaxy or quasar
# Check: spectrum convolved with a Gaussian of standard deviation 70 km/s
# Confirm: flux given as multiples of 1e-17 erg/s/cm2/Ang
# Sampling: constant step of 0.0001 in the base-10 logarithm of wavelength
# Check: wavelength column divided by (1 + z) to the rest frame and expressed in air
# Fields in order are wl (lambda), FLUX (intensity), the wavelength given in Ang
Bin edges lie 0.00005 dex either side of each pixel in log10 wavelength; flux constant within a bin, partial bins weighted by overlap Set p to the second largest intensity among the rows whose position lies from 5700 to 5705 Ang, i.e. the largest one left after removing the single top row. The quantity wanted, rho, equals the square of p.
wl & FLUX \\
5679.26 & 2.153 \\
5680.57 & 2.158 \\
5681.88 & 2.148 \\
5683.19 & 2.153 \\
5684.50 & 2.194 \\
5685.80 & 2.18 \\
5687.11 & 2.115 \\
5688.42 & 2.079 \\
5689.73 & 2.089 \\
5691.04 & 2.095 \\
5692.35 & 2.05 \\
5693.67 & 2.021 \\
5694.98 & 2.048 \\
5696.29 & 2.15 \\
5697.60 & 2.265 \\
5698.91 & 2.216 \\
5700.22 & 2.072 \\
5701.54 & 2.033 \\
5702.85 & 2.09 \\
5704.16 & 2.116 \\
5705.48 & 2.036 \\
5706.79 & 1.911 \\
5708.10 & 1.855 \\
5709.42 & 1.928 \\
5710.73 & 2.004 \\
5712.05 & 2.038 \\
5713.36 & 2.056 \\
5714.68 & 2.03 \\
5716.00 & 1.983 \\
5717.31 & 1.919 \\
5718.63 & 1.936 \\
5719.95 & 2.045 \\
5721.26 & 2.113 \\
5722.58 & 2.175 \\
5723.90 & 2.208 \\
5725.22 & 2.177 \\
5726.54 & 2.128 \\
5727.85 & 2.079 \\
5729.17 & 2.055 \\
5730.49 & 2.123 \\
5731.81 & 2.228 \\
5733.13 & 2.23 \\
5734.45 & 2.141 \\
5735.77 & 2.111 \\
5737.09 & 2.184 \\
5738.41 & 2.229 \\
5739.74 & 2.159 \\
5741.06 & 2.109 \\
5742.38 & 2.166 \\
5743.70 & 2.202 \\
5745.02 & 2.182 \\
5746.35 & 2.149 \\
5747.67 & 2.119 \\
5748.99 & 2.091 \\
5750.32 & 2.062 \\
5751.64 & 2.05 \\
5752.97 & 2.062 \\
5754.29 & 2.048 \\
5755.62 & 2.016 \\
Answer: 4.37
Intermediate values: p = 2.09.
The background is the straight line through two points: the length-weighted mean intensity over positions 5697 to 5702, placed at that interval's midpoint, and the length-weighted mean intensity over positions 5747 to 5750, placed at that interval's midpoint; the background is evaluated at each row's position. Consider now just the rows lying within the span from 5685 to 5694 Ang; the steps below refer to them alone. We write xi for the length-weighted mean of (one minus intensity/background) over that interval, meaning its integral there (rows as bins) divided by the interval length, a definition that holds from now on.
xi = 0.03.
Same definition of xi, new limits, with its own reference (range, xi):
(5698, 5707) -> 0.03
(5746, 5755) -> 0.01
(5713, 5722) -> 0.06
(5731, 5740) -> -0.03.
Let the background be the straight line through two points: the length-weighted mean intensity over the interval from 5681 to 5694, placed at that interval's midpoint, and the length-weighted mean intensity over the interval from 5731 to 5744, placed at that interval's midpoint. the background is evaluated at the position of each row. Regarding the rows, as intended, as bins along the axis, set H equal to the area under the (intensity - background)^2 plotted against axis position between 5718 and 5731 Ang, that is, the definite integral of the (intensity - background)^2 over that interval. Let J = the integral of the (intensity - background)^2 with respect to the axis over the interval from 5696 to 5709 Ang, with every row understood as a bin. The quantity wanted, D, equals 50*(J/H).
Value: 114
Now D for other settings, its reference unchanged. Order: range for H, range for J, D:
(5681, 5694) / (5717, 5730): 201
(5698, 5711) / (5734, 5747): 3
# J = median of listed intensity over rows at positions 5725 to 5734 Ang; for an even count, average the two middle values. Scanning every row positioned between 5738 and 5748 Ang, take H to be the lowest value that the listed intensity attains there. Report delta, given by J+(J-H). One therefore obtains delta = 2.15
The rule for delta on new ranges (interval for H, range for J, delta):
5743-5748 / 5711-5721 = 1.94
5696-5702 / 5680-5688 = 2.28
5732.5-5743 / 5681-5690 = 2.19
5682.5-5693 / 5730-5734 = 2.41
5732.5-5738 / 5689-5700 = 2.07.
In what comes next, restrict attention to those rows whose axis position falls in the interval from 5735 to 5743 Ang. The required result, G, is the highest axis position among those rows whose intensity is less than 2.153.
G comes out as 5741.06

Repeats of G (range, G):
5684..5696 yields 5694.98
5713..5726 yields 5721.26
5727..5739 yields 5735.77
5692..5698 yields 5696.29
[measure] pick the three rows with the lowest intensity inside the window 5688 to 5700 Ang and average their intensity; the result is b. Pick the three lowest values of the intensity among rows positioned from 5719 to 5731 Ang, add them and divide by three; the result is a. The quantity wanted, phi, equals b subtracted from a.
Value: 0.02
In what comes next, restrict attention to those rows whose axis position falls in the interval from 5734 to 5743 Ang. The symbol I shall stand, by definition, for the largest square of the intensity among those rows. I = 4.97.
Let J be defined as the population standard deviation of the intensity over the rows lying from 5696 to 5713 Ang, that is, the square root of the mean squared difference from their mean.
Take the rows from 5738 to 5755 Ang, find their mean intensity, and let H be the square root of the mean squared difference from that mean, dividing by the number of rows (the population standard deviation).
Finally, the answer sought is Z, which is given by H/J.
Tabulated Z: 0.52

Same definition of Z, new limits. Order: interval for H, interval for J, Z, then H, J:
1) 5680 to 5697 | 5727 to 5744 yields 0.94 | 0.053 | 0.056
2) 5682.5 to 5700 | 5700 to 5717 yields 0.97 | 0.070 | 0.072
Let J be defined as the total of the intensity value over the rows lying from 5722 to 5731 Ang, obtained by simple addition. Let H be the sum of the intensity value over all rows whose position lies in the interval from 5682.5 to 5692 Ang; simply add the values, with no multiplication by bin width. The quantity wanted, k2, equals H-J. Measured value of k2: 0.0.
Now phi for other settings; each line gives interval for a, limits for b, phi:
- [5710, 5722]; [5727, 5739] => -0.14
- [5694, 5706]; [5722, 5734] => -0.05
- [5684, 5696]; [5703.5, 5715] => 0.14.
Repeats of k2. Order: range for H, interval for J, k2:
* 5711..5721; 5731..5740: -1.3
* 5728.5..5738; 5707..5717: 1.2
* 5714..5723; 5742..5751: -0.8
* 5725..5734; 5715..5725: 0.6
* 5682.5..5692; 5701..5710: 0.9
